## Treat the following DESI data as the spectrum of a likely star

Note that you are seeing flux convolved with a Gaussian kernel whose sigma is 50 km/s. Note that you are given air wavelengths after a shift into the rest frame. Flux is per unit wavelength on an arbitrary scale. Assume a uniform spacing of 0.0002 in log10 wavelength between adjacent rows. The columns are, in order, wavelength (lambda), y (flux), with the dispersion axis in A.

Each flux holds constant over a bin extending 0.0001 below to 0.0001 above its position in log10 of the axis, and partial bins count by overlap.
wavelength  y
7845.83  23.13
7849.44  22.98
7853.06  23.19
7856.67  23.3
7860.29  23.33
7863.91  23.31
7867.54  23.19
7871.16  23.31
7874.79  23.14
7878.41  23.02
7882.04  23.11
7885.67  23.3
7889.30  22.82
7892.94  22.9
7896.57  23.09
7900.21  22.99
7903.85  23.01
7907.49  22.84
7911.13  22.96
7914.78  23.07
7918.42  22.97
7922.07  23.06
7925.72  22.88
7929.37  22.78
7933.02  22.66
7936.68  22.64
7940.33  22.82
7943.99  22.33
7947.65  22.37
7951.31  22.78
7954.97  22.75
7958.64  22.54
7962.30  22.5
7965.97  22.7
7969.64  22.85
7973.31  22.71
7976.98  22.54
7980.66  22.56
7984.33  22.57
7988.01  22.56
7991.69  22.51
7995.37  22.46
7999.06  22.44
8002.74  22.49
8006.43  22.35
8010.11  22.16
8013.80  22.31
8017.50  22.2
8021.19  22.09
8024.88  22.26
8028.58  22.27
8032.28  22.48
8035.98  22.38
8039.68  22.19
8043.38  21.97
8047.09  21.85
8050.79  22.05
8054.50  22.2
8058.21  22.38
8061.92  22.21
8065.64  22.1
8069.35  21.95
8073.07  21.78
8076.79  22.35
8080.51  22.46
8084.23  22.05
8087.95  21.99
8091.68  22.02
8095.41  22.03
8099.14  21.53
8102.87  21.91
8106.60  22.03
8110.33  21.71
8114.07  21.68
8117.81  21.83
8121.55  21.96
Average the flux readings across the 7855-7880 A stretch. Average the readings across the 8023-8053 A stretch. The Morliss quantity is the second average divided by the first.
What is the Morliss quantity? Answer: 0.955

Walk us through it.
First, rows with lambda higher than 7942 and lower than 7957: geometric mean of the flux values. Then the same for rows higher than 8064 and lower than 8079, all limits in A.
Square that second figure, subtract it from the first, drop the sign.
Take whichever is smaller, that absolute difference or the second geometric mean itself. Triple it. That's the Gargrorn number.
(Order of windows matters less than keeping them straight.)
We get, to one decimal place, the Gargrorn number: 66.1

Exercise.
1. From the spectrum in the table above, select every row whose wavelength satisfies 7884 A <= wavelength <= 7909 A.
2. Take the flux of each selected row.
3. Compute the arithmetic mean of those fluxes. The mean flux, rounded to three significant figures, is 23.0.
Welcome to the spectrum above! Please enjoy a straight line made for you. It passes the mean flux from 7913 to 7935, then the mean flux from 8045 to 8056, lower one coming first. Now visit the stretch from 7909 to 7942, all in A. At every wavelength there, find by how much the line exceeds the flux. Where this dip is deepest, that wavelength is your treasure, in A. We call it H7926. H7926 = 7933.02 A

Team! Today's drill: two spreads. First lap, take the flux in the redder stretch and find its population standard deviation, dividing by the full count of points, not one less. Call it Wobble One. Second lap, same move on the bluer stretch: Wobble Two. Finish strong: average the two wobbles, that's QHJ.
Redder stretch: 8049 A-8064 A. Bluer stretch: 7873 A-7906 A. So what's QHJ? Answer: 0.12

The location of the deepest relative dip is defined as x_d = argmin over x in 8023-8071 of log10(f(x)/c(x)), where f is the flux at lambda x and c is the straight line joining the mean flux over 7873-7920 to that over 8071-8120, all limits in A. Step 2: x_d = 8047.09 A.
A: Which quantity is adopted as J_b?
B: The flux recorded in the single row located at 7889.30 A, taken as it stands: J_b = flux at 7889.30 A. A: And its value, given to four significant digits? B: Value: 22.82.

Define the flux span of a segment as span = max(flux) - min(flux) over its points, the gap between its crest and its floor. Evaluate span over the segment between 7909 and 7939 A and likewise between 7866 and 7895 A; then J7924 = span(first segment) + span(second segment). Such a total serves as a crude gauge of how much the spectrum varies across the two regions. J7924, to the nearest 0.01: 0.92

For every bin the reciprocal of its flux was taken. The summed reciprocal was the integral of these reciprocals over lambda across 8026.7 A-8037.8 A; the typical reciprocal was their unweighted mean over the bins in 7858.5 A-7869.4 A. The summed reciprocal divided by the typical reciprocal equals 11.5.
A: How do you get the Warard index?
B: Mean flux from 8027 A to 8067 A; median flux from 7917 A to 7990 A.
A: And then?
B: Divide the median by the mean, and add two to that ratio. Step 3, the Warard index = 3.022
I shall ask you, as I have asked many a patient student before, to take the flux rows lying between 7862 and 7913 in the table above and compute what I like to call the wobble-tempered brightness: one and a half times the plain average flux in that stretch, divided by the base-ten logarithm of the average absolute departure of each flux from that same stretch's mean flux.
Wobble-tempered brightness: -40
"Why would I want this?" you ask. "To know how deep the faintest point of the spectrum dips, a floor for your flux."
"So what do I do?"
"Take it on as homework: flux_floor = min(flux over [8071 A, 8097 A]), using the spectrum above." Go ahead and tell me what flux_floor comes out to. 21.78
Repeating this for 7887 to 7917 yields 22.82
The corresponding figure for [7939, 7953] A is 22.33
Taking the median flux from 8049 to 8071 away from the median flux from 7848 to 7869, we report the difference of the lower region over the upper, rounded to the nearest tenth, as 1.1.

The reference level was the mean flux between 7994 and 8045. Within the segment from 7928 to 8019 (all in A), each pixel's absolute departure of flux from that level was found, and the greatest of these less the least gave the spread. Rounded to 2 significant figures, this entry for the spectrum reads 0.54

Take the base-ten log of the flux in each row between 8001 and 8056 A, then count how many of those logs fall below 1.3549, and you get 15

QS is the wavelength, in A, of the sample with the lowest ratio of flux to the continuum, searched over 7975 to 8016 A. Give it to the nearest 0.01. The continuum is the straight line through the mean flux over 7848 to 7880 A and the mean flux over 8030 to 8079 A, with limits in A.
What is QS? 8010.11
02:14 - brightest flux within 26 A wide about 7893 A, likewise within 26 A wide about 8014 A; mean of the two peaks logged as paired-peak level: 22.9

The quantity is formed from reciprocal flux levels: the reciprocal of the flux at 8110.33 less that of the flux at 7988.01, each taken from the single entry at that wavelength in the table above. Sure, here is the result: 0.0017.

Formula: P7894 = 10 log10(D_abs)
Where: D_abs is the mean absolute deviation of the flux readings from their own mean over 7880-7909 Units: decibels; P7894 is -9.21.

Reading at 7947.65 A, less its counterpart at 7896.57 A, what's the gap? -0.7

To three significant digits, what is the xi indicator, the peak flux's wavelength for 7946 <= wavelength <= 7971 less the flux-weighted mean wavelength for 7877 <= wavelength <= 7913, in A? 74.9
